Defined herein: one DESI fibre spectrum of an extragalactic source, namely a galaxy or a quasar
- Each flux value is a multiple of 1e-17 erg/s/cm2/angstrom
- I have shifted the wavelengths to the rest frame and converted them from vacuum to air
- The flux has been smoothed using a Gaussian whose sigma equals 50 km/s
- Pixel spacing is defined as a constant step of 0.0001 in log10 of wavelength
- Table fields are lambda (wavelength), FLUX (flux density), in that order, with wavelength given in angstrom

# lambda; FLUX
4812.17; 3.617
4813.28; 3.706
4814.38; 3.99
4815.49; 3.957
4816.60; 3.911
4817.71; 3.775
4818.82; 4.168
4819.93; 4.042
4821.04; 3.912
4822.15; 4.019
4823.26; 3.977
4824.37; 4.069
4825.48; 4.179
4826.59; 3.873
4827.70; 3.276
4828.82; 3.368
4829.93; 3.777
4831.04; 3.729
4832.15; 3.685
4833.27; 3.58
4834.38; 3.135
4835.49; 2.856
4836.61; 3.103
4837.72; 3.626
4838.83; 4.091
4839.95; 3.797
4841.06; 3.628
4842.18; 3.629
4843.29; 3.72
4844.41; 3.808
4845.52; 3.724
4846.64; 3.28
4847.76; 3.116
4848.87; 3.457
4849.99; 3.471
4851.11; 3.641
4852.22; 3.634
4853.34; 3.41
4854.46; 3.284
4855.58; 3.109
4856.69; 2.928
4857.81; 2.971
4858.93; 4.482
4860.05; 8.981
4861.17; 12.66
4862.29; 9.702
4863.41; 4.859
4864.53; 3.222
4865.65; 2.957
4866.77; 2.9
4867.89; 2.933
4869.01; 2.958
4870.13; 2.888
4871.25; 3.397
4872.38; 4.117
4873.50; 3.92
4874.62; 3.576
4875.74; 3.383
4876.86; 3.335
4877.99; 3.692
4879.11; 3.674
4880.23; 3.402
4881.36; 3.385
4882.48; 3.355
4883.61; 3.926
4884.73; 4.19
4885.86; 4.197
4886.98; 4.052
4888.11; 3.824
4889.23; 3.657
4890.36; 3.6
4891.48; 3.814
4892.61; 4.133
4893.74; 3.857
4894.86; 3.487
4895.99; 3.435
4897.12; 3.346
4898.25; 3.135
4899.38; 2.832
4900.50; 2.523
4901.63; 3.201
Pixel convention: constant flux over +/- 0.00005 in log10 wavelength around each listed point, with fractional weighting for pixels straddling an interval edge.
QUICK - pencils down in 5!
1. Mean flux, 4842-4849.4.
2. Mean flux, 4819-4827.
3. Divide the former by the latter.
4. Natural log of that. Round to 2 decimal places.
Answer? -0.13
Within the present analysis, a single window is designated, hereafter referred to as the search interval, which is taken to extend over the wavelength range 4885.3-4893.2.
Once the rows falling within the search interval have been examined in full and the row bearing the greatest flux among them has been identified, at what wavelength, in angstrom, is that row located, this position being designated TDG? 4885.86 angstrom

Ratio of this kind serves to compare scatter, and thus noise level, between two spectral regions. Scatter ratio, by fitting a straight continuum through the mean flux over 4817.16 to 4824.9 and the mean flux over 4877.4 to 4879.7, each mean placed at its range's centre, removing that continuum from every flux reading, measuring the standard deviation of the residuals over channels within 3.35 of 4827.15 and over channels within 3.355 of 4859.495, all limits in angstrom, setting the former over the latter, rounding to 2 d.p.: 0.09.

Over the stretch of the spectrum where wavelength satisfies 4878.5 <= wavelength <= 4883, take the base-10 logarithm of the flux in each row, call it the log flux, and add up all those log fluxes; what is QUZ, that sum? 2.2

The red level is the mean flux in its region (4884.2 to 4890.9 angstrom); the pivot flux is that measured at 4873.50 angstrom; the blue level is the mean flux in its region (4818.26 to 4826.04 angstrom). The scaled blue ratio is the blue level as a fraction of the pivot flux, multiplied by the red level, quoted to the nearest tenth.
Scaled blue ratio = 4.1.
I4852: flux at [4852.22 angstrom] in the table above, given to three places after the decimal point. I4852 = 3.634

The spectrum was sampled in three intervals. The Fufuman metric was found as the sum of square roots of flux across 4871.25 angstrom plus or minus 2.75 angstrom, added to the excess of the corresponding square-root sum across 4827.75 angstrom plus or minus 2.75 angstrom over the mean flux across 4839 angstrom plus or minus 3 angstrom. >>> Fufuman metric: 15.2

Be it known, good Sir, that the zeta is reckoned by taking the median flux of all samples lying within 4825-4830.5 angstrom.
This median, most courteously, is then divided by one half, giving 7.55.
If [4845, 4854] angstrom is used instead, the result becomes 6.93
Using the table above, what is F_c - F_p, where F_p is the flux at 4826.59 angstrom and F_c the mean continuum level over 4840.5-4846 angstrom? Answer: -0.17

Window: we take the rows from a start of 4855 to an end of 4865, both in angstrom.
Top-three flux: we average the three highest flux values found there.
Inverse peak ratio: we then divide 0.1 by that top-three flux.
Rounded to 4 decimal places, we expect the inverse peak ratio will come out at 0.0096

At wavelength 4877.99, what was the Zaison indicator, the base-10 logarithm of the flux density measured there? 0.567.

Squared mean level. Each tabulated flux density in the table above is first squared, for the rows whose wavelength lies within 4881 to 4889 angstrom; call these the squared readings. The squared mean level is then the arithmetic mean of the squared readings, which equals 14.9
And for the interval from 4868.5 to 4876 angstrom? 12.2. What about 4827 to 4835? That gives 12.4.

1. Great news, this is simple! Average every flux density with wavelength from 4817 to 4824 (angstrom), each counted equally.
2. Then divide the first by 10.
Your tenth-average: 0.40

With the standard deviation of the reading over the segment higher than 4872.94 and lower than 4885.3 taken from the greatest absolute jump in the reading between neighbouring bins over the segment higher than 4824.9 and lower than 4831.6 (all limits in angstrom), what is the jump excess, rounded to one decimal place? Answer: 0.3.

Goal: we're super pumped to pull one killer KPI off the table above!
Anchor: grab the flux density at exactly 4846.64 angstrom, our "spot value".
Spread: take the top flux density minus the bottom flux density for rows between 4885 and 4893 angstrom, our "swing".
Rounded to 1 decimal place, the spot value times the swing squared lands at 1.2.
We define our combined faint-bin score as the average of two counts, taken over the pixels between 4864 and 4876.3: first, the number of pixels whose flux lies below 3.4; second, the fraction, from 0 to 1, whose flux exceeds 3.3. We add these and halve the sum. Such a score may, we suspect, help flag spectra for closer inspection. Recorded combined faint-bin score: 4.2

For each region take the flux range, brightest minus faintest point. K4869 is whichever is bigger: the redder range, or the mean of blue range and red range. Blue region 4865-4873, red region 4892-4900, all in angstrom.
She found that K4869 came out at 1.3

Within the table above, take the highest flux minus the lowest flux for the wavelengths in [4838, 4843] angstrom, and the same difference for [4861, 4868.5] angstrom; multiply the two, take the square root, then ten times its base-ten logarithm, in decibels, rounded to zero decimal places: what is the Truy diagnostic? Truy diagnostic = 3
